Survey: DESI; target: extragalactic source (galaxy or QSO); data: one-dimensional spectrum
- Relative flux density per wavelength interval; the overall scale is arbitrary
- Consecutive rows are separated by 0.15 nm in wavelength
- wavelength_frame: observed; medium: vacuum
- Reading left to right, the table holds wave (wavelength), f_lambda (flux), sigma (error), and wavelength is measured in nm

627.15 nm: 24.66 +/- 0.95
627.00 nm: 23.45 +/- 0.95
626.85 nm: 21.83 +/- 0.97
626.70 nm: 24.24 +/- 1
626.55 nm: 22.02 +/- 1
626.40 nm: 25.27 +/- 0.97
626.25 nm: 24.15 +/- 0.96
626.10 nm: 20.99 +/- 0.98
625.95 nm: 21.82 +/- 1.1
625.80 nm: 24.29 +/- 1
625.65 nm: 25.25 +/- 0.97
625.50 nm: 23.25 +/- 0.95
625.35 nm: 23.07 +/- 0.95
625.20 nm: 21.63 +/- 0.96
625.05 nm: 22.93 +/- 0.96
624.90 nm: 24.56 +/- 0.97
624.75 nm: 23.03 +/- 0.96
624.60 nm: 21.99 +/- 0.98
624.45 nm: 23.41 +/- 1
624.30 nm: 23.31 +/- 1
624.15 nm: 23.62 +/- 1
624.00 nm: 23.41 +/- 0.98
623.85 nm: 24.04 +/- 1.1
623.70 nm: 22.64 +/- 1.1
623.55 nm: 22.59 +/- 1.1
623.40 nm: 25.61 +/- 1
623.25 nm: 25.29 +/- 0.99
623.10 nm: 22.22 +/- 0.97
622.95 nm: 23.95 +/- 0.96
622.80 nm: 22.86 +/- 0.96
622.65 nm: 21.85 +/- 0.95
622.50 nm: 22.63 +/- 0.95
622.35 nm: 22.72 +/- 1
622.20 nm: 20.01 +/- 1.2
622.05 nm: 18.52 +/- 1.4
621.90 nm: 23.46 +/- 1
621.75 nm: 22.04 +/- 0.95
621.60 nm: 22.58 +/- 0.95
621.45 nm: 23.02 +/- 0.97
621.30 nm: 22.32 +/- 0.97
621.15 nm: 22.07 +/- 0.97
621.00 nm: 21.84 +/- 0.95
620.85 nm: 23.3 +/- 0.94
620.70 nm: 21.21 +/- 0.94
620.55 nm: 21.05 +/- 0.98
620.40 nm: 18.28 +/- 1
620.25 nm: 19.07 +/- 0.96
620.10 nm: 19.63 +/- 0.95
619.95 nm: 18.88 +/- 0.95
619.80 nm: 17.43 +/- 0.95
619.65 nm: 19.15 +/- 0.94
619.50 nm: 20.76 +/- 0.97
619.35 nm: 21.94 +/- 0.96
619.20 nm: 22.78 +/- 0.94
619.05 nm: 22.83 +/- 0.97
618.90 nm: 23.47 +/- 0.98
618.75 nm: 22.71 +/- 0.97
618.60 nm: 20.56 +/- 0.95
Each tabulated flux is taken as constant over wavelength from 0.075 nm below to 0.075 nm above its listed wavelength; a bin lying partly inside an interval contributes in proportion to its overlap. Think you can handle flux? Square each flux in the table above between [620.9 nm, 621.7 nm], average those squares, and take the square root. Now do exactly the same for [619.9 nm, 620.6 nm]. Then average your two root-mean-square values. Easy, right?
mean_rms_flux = 20.9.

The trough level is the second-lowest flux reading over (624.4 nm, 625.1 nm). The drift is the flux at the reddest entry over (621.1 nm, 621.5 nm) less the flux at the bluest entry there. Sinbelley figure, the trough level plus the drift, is 23.9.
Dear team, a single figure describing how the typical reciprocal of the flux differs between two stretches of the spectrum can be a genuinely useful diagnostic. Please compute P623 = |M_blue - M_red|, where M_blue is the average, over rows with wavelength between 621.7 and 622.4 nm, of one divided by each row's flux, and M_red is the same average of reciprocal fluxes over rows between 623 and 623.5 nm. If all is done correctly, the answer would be 0.0060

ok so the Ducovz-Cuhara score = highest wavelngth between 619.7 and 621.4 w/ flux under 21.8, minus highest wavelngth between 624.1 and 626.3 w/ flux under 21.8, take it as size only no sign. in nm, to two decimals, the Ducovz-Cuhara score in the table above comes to 5.40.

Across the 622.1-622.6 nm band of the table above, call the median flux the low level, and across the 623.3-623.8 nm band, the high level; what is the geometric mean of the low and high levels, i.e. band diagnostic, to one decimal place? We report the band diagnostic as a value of 22.6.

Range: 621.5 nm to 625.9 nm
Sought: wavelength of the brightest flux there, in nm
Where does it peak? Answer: 623.40 nm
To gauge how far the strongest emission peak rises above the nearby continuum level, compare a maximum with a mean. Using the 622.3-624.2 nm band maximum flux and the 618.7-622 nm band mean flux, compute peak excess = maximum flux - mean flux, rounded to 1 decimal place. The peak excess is 4.3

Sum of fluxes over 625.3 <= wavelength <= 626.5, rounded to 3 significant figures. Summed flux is 188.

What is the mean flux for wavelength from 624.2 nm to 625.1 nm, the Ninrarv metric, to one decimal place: 23.2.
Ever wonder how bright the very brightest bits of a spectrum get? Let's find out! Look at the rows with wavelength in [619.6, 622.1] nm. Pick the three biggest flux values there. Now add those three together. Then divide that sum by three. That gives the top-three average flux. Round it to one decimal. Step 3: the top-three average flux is 23.3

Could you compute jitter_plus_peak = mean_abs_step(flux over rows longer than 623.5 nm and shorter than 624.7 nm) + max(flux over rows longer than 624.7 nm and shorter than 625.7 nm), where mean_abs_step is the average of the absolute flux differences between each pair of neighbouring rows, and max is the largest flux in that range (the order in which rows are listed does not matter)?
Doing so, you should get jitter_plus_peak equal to 25.8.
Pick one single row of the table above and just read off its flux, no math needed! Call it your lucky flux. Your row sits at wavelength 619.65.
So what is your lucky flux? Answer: 19.15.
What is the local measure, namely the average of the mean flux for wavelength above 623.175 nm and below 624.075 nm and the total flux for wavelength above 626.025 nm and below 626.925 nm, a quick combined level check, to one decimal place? 81.2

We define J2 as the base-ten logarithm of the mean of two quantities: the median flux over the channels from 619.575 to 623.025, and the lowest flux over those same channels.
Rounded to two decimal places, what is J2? 1.29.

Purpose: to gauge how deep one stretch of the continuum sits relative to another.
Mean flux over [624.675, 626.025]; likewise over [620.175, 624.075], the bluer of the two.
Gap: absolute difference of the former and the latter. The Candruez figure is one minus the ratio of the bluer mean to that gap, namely -20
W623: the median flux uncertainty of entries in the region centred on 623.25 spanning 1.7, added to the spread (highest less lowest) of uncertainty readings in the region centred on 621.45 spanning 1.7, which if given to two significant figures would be 1.4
